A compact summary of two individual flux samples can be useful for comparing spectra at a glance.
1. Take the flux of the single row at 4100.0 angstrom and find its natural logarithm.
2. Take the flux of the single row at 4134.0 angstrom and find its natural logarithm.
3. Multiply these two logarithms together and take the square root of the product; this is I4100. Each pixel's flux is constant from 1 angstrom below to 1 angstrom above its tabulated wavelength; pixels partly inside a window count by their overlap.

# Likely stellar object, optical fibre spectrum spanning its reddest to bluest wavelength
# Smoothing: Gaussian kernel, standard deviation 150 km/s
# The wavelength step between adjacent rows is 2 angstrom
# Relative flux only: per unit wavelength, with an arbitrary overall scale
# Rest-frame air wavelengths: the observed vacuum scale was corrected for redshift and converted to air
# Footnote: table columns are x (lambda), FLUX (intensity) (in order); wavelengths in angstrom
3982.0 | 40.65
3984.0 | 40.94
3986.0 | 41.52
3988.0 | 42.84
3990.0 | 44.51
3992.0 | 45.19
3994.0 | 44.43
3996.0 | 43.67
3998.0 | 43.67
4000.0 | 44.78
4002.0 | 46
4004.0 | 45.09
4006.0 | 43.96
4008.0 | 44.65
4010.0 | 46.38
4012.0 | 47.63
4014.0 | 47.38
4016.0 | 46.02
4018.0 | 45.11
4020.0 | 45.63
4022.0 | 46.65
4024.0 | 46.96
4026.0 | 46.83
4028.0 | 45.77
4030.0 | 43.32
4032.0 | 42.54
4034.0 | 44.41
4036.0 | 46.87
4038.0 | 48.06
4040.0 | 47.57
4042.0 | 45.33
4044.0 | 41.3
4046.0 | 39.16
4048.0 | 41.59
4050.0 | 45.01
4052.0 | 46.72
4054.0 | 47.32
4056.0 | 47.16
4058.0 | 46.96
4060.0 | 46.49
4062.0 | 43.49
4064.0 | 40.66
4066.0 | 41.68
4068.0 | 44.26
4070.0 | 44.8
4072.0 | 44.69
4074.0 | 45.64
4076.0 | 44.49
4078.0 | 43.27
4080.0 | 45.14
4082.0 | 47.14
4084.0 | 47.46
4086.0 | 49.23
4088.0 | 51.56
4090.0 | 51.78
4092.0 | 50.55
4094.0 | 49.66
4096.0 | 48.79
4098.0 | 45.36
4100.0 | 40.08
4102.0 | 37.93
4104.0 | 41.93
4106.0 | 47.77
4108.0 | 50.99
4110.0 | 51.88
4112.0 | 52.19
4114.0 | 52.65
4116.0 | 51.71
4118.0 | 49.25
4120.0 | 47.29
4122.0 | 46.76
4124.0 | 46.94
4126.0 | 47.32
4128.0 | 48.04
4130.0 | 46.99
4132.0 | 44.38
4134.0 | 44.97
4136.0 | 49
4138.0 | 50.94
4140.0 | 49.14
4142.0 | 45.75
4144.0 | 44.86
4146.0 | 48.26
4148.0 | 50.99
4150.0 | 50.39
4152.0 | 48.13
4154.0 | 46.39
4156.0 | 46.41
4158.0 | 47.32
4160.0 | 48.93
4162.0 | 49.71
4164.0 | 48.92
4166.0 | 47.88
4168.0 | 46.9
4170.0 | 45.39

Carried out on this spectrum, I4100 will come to 3.75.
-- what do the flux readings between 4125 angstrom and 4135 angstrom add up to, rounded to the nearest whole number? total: 232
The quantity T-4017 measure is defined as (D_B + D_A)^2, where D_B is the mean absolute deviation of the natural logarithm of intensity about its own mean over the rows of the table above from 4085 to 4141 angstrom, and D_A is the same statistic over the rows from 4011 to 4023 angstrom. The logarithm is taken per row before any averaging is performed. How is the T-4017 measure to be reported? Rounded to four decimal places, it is 0.0059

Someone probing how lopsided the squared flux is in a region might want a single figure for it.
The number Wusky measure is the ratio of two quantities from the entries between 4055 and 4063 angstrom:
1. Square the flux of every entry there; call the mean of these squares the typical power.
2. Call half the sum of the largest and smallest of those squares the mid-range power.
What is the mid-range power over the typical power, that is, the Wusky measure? 0.970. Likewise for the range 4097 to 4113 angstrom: 0.970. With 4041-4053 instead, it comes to 0.993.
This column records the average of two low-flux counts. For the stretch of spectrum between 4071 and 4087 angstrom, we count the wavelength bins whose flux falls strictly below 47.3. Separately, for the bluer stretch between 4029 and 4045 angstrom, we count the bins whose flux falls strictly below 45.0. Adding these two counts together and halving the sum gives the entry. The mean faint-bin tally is 5.0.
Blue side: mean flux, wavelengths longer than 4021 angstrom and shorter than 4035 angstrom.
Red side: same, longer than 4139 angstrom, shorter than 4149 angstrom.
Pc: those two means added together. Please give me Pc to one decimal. 93.0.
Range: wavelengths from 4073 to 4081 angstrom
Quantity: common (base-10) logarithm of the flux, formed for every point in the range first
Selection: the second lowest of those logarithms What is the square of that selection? 2.72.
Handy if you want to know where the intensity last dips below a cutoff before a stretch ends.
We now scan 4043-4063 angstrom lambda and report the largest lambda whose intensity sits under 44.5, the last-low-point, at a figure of 4062.0 angstrom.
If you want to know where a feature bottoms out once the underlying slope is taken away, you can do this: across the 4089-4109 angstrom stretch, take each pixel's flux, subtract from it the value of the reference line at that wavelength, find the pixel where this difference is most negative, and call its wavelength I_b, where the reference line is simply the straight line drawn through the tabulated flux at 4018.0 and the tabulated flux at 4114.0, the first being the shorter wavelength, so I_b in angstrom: 4102.0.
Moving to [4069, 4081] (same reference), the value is 4078.0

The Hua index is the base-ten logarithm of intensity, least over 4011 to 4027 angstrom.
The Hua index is 1.654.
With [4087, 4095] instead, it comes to 1.696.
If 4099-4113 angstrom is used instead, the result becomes 1.579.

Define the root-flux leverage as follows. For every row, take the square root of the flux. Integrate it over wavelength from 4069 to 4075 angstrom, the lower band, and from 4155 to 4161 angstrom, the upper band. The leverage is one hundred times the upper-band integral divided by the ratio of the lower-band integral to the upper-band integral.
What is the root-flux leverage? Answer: 4251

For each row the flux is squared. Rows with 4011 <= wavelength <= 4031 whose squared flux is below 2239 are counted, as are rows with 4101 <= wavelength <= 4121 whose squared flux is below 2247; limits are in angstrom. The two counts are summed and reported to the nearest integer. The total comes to 11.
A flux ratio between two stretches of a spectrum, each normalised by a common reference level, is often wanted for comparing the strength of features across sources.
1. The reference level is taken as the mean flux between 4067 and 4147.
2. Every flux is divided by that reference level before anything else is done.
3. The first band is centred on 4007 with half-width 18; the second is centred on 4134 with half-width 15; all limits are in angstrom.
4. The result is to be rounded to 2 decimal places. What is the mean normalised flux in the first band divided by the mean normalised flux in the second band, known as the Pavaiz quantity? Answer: 0.96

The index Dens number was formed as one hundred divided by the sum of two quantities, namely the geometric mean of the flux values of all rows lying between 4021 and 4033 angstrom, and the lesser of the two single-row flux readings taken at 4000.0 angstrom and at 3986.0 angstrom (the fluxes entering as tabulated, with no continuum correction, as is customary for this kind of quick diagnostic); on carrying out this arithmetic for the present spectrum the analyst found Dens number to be 1.15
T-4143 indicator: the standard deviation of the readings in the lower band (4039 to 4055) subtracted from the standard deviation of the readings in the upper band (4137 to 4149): -0.6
